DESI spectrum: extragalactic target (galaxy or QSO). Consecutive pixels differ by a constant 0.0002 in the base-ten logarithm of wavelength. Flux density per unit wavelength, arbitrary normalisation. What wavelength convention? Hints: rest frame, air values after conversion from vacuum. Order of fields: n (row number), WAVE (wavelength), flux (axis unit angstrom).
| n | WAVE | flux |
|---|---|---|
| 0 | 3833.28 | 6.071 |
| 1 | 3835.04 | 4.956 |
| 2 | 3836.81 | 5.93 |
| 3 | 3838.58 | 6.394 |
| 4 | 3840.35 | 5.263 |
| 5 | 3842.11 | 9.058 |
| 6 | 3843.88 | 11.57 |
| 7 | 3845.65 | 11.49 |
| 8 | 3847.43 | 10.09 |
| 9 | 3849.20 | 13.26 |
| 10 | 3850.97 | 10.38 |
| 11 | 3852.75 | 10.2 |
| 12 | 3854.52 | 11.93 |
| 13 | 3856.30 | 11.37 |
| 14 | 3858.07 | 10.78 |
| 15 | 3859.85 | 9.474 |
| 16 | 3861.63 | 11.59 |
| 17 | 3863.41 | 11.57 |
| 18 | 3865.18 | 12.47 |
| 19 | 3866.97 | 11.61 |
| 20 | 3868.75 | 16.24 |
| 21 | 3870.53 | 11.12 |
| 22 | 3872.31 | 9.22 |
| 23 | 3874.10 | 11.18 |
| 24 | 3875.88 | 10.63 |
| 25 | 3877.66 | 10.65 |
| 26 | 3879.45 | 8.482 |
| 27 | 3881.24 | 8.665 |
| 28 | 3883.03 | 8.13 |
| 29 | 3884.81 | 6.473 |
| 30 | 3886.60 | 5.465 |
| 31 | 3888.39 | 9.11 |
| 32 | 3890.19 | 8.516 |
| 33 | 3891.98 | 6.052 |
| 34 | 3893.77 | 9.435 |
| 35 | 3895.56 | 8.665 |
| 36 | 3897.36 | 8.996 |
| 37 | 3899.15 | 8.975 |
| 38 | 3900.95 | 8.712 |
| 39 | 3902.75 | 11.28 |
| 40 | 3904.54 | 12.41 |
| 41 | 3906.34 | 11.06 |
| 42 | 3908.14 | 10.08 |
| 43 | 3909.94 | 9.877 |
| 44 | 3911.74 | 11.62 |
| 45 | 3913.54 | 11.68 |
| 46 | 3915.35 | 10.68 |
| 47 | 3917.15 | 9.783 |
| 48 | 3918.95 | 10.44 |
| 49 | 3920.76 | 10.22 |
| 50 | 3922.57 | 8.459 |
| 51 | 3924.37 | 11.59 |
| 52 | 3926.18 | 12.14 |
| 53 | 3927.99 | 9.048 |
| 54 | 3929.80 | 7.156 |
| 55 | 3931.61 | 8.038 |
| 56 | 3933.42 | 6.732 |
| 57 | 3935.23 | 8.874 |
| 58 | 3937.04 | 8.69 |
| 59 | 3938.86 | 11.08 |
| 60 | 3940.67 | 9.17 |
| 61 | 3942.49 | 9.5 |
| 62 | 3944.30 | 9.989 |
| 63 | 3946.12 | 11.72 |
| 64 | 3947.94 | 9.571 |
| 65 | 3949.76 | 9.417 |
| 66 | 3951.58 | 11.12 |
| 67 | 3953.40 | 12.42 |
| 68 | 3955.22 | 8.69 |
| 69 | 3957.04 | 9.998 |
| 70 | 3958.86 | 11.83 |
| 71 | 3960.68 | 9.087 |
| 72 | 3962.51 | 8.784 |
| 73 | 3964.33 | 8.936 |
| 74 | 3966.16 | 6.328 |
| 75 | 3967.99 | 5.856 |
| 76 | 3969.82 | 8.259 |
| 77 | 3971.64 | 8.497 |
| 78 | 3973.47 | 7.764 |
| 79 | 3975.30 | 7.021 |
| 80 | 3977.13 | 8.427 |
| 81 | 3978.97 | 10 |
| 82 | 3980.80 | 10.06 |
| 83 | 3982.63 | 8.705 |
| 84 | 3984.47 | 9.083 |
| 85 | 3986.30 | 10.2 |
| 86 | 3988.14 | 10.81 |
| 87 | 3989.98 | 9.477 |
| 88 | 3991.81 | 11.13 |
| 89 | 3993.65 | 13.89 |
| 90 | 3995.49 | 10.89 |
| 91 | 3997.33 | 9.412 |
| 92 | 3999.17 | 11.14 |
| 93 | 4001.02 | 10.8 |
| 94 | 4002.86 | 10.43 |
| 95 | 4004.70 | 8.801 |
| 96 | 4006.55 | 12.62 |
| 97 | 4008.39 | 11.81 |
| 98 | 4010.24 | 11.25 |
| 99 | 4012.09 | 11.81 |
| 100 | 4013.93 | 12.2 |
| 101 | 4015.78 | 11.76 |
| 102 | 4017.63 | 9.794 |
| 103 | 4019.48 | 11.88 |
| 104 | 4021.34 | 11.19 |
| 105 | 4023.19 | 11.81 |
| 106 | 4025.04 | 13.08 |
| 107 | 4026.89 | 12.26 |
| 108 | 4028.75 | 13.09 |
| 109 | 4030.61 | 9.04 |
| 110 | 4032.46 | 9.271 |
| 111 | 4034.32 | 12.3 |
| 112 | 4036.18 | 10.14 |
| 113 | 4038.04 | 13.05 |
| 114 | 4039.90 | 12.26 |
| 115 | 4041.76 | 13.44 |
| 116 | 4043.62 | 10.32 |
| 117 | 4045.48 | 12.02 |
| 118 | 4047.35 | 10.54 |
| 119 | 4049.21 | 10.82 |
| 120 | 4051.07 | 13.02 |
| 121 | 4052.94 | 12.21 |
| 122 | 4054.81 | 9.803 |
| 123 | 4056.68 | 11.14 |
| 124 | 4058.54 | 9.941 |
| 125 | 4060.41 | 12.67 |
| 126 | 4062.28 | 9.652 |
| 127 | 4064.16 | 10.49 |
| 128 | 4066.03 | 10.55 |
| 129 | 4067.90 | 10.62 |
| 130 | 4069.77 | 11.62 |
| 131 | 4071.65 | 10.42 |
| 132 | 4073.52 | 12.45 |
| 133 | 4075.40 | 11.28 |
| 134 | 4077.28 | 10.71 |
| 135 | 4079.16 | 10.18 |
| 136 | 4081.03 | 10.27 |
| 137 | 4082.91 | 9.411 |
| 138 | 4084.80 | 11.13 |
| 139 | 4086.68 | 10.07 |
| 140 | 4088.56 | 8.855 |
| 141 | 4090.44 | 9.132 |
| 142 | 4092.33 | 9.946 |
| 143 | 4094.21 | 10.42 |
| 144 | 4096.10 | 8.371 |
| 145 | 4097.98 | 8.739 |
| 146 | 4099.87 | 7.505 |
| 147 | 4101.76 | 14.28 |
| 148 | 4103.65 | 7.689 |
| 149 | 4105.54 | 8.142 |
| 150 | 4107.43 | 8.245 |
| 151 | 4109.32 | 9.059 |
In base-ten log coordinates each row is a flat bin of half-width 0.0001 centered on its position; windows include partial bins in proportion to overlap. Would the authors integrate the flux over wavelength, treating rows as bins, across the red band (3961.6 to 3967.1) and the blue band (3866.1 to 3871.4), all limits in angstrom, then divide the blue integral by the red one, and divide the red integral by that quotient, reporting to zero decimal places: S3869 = 28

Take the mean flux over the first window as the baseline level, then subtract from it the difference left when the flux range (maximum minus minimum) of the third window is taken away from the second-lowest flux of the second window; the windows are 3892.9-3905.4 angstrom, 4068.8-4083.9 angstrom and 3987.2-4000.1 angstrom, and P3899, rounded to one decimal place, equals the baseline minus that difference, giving 4.1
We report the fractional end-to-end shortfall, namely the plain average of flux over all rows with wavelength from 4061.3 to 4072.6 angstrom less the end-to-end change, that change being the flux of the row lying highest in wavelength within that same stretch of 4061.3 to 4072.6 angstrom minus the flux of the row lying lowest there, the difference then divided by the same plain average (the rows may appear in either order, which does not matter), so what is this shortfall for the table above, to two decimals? 0.93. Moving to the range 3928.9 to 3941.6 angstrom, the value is 0.76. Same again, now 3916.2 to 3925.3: 0.82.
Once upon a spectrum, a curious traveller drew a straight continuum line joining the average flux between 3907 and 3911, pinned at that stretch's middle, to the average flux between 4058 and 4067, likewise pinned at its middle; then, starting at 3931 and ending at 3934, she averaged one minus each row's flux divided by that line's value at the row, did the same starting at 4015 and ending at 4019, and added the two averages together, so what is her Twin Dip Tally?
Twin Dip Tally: 0.24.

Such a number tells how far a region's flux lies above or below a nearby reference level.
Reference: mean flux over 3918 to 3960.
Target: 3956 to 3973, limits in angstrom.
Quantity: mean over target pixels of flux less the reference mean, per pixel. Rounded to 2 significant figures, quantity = -1.2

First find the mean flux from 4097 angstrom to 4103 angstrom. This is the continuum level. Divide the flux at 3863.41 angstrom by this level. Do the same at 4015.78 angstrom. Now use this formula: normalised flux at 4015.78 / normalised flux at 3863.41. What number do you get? 1.0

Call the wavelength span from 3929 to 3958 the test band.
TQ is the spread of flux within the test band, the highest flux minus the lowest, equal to 5.7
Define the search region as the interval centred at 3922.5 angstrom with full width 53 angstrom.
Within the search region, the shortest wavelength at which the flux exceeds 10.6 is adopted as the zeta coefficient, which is 3902.75 angstrom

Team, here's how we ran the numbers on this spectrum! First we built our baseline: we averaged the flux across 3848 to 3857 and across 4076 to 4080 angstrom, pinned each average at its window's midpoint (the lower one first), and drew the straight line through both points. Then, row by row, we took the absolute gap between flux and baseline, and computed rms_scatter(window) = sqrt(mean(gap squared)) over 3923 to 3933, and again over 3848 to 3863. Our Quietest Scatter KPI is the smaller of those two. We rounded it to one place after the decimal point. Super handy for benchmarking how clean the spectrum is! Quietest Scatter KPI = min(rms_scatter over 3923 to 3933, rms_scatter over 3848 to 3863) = 1.1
